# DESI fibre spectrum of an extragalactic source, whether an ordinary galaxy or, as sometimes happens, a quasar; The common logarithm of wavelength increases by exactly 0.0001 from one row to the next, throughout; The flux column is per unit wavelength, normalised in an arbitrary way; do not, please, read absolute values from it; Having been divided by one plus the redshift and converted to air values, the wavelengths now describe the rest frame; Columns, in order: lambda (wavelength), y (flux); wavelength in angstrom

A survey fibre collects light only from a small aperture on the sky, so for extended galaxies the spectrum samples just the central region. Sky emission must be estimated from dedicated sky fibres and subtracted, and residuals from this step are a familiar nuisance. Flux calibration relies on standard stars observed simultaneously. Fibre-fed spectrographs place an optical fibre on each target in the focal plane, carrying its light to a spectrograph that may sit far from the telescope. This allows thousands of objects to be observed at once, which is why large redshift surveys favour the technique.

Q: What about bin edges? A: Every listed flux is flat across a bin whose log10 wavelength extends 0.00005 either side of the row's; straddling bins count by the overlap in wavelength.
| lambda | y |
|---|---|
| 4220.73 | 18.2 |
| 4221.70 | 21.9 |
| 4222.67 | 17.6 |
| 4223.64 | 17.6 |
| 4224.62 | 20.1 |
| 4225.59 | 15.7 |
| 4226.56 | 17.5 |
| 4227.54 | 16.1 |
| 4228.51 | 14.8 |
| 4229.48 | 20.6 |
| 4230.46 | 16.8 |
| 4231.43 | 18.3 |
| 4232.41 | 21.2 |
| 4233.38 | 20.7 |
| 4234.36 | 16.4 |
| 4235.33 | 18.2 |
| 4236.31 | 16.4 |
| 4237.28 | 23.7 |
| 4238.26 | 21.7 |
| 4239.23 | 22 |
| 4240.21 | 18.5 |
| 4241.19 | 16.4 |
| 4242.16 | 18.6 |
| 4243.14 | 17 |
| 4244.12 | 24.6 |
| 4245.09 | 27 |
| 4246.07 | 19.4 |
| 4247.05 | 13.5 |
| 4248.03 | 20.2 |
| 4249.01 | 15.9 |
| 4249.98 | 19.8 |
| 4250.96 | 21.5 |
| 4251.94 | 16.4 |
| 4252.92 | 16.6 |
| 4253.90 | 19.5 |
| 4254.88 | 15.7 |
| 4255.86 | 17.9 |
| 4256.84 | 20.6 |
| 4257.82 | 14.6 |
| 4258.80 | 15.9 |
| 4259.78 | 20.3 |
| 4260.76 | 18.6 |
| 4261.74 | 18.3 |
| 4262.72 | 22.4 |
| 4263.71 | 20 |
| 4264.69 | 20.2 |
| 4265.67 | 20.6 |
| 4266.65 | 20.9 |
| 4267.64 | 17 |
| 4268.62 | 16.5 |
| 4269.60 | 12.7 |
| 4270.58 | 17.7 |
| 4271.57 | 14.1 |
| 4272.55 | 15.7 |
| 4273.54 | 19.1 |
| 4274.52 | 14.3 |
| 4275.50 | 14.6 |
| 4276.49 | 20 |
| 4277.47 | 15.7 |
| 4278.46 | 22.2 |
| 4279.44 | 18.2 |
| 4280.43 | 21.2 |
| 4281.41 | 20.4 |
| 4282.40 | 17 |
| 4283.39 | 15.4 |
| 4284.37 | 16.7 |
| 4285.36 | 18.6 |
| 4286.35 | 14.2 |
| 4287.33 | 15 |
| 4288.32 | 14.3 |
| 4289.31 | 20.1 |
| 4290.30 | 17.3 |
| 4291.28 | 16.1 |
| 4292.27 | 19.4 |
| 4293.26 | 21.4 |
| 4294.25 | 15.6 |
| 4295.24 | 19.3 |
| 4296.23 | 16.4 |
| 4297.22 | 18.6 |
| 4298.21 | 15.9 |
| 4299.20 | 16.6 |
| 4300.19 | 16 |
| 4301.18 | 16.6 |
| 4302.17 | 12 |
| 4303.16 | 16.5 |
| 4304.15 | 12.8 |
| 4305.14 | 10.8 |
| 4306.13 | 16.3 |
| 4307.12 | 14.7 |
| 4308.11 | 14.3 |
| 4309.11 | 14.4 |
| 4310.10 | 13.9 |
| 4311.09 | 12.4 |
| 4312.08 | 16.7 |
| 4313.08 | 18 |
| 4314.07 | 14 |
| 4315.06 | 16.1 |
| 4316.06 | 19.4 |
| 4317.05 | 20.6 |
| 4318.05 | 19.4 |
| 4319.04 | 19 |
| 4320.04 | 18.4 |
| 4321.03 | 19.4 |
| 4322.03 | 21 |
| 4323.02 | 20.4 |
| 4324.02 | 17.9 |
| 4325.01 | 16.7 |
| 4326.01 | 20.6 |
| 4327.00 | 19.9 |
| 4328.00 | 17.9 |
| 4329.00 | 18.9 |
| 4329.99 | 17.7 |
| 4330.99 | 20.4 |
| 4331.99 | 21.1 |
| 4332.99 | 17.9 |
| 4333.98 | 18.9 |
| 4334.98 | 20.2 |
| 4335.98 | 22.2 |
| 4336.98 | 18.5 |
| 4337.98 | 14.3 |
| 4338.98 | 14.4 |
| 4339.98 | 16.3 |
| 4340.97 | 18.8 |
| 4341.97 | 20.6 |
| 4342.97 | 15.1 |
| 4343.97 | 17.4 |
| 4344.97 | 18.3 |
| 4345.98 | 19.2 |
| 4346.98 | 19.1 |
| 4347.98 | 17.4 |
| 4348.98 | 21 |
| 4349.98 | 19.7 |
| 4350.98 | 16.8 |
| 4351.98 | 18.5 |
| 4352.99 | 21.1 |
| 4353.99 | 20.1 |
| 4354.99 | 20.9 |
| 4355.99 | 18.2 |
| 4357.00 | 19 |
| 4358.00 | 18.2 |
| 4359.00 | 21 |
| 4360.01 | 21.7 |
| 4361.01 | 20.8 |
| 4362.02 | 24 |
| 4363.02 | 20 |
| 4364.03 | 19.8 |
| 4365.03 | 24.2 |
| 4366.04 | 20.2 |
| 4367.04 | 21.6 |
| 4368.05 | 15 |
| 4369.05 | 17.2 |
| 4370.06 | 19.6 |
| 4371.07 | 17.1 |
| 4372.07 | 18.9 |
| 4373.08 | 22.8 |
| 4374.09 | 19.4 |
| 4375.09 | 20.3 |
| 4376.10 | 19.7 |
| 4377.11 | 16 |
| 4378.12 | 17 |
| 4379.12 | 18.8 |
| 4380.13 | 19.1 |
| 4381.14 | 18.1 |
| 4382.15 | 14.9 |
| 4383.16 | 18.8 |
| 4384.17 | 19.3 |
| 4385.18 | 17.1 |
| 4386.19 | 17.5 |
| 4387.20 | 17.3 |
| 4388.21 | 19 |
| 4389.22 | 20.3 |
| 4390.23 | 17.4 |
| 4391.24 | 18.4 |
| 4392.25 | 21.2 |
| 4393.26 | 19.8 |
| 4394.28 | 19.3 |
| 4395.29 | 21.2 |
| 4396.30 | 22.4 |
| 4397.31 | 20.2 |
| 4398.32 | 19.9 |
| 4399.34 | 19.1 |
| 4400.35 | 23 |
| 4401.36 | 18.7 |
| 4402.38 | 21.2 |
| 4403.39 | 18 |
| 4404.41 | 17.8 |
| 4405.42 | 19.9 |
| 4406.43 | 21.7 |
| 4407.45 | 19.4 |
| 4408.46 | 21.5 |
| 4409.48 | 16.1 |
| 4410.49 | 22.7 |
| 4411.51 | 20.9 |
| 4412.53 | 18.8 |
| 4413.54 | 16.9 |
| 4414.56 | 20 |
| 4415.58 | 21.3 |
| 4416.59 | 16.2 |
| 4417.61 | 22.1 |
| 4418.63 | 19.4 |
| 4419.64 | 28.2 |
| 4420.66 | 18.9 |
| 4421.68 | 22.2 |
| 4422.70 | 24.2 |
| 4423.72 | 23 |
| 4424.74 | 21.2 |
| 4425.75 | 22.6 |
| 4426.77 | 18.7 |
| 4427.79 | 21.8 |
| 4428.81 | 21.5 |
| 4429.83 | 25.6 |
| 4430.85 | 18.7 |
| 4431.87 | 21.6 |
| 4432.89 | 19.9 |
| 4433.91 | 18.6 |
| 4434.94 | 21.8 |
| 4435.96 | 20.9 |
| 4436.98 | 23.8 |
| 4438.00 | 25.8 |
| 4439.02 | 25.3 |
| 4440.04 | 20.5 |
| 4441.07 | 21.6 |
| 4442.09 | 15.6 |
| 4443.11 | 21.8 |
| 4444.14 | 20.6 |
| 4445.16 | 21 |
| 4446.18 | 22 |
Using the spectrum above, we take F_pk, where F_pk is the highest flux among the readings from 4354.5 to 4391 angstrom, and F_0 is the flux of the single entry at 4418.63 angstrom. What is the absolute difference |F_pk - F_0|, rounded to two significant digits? 4.8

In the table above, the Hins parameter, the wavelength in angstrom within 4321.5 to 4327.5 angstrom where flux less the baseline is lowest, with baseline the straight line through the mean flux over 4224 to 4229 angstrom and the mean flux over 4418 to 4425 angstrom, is 4325.01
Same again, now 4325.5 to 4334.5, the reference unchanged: 4329.99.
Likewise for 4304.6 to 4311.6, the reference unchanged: 4305.14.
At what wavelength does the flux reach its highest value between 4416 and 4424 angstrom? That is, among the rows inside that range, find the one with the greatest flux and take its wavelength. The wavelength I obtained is 4419.64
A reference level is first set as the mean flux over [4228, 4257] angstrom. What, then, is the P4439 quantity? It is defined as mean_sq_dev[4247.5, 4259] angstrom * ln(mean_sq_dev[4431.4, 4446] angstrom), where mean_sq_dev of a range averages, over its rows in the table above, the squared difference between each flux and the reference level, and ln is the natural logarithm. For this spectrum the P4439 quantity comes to 15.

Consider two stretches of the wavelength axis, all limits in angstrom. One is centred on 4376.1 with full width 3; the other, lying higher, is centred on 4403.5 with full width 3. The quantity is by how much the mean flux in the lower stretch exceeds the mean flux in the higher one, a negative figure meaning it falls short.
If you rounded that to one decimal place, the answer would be -0.3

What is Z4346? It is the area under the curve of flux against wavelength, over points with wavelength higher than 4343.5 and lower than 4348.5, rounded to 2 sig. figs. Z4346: 91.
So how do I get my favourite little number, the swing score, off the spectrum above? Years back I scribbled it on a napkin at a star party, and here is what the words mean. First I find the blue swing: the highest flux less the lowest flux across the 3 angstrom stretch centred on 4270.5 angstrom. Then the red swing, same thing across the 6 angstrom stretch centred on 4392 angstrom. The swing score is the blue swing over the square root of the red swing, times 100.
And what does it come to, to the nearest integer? 256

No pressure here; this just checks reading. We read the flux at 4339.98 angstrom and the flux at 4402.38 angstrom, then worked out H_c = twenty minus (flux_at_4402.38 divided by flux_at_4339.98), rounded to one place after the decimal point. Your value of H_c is 18.7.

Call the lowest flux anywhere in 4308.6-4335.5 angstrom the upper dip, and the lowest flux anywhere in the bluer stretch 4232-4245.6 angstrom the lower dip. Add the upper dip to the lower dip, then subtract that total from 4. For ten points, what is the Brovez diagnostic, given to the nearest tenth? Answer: -24.8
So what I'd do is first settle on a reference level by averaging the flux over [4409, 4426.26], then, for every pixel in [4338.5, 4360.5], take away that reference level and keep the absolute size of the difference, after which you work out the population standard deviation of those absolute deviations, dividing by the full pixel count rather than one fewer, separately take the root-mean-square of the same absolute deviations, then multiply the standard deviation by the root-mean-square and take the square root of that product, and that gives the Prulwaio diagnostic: 2.3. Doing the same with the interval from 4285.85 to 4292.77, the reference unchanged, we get 3.3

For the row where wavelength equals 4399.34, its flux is 19.1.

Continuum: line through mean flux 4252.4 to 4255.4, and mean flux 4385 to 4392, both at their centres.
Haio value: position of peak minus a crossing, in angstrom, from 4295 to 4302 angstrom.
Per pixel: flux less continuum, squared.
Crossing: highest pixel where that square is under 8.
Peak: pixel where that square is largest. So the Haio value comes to -5.9 angstrom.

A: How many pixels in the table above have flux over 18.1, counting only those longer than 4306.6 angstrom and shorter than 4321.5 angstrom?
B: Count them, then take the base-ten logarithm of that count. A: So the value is 0.78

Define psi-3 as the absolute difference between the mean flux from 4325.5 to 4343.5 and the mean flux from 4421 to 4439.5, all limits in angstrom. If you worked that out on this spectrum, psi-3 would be 3.5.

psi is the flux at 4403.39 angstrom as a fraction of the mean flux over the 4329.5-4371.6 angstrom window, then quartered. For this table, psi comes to 0.235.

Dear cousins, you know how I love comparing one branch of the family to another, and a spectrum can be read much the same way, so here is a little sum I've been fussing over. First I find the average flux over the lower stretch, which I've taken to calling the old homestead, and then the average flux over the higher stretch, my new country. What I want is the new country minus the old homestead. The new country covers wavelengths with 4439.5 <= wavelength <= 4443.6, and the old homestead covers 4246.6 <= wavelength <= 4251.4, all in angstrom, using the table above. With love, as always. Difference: 2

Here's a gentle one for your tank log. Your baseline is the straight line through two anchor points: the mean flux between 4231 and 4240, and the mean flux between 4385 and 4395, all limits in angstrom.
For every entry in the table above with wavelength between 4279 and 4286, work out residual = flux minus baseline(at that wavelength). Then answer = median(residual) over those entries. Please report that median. -1.3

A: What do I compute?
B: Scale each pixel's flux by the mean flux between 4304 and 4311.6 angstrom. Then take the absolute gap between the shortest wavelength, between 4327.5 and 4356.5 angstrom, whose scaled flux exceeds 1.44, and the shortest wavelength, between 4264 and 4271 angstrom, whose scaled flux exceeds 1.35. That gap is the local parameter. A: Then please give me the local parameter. 66.3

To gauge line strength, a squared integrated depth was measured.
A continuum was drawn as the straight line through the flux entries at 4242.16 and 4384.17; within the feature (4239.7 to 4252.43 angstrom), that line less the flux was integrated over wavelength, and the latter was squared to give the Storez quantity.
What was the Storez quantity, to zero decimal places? 44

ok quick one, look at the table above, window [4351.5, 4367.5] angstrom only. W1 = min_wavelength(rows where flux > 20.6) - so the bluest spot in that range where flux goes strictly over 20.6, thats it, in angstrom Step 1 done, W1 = 4352.99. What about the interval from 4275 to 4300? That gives 4278.46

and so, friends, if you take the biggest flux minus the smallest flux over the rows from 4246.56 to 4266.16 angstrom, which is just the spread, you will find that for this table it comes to 8.9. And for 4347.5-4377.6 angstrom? 9.2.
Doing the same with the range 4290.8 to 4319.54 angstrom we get 10.6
